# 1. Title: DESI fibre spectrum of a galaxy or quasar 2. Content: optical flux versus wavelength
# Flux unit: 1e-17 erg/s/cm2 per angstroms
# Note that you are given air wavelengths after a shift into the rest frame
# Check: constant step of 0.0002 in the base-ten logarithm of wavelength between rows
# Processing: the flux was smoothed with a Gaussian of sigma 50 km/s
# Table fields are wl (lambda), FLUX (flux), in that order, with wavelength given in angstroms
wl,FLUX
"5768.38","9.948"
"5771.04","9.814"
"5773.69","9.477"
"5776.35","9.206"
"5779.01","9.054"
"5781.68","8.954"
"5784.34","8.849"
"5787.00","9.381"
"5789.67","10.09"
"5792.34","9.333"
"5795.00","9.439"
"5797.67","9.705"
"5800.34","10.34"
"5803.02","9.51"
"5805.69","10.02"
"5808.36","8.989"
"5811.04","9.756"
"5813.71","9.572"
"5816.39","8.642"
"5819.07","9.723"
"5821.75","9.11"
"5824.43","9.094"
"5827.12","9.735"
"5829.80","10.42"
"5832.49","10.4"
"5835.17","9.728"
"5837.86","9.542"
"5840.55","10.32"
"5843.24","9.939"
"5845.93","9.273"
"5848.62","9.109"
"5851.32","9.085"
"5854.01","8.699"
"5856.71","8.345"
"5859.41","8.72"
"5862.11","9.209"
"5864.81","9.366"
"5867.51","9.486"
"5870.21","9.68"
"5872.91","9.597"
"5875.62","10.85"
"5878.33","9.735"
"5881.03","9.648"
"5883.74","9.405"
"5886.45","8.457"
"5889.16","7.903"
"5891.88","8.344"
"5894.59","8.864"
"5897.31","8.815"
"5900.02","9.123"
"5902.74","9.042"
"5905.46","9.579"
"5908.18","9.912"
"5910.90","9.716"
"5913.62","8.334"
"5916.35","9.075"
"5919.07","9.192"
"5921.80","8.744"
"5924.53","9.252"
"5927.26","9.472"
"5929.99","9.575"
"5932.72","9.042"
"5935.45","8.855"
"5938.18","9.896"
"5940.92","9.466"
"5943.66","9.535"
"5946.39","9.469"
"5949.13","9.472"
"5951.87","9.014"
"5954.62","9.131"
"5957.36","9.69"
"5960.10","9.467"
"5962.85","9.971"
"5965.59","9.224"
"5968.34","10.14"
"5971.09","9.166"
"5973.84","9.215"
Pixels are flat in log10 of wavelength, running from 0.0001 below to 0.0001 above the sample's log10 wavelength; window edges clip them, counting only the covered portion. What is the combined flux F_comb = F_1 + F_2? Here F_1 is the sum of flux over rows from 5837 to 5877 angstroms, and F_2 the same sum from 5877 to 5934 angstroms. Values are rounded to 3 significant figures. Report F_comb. 332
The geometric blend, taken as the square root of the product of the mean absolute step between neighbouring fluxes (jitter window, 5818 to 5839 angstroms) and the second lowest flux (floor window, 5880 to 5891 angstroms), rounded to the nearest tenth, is 1.9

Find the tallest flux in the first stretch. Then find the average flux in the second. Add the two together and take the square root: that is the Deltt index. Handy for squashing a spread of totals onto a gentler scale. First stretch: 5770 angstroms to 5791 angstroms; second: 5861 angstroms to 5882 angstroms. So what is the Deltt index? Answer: 4.45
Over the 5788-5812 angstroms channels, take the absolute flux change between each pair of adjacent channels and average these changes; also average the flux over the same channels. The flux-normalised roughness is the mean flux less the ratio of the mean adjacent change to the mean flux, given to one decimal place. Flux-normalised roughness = 9.6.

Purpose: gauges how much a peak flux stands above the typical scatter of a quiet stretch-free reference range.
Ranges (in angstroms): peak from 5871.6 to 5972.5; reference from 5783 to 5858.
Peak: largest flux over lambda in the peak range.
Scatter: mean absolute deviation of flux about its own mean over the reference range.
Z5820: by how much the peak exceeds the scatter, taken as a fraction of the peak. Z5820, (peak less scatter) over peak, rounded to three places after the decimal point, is 0.959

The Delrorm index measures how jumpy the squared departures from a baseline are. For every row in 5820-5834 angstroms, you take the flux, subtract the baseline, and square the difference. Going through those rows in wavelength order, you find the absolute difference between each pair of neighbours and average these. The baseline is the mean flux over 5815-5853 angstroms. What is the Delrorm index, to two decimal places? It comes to 0.24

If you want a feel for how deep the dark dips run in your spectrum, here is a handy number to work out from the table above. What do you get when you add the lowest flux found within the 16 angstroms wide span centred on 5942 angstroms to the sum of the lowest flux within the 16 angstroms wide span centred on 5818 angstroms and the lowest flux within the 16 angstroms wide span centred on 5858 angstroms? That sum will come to 25.8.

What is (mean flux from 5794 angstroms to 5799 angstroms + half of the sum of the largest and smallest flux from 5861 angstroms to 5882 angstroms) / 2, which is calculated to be 9.8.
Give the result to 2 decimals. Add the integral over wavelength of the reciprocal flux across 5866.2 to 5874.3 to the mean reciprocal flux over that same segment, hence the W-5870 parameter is 0.95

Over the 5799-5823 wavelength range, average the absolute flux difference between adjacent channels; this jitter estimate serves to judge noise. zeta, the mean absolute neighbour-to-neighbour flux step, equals 0.74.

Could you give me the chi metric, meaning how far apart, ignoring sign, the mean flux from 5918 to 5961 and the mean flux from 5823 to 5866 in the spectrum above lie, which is 0.11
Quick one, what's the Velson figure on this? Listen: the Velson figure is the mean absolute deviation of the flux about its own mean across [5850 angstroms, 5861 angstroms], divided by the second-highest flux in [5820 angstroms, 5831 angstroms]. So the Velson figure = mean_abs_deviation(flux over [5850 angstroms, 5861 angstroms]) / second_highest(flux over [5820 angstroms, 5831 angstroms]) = 0.0195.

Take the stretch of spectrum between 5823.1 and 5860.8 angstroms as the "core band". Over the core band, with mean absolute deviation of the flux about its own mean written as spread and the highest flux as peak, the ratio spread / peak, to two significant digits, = 0.053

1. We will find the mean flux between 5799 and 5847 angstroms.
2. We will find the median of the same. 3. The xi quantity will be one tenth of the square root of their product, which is 0.970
